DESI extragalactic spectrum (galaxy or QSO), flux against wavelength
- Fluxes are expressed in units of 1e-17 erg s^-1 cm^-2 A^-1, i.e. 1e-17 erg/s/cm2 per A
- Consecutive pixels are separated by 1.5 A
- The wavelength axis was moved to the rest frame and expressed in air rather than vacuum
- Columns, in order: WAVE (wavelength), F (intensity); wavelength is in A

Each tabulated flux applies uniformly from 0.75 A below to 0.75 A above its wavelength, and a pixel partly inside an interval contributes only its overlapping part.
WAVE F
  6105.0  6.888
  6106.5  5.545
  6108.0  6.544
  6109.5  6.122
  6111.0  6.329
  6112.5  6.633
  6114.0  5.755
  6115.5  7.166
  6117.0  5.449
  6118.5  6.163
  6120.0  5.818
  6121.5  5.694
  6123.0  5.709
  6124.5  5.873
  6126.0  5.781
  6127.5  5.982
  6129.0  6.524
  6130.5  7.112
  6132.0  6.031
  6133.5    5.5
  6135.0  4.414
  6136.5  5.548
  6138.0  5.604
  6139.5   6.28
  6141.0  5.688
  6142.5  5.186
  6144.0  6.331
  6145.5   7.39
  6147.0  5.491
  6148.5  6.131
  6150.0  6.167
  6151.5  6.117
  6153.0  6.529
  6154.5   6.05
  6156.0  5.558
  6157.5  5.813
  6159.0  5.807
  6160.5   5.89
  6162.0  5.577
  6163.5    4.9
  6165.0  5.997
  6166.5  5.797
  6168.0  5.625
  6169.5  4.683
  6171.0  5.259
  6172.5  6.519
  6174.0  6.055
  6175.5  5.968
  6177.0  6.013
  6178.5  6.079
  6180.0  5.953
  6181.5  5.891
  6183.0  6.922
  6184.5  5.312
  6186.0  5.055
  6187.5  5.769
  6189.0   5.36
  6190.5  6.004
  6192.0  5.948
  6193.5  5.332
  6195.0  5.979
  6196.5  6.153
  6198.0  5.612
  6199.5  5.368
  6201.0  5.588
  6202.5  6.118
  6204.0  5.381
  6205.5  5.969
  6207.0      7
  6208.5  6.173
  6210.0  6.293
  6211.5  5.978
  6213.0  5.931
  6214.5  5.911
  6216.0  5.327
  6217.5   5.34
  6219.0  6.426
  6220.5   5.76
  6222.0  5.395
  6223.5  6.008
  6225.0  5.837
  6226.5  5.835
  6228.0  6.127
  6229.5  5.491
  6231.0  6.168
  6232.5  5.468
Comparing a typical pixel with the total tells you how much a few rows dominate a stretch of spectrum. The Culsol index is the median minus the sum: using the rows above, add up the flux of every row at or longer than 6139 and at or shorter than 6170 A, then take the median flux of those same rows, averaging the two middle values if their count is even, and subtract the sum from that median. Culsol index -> -117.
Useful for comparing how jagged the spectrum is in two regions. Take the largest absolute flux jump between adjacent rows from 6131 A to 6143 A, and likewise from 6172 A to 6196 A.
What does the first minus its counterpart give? -0.5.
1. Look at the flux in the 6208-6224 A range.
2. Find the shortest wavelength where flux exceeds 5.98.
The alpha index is 6208.5 A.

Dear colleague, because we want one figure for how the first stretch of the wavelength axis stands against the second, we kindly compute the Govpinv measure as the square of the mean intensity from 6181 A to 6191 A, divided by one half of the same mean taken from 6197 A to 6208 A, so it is 11.3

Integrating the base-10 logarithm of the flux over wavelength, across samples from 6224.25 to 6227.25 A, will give 2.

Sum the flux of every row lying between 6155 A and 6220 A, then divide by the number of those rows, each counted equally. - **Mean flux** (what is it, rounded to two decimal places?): 5.81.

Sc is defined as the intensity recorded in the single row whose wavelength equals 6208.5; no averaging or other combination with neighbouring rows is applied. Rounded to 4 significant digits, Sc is 6.173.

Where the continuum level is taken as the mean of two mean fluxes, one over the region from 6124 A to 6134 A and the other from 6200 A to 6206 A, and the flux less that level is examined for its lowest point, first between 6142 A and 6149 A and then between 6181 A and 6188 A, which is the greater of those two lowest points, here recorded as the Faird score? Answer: -0.75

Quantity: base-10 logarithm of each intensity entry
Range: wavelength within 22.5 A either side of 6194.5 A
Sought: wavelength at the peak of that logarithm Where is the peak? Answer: 6207.0 A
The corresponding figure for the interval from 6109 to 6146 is 6145.5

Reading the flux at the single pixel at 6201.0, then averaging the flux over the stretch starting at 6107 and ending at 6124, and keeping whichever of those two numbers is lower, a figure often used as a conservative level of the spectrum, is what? 5.588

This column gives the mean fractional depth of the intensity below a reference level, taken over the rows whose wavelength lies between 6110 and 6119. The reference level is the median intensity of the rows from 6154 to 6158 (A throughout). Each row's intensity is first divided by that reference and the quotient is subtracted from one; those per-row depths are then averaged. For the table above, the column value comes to -0.075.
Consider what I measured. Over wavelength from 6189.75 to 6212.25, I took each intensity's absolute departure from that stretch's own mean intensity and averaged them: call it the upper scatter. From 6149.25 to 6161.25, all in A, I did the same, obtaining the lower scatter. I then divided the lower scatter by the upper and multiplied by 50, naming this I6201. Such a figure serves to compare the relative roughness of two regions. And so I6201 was 36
